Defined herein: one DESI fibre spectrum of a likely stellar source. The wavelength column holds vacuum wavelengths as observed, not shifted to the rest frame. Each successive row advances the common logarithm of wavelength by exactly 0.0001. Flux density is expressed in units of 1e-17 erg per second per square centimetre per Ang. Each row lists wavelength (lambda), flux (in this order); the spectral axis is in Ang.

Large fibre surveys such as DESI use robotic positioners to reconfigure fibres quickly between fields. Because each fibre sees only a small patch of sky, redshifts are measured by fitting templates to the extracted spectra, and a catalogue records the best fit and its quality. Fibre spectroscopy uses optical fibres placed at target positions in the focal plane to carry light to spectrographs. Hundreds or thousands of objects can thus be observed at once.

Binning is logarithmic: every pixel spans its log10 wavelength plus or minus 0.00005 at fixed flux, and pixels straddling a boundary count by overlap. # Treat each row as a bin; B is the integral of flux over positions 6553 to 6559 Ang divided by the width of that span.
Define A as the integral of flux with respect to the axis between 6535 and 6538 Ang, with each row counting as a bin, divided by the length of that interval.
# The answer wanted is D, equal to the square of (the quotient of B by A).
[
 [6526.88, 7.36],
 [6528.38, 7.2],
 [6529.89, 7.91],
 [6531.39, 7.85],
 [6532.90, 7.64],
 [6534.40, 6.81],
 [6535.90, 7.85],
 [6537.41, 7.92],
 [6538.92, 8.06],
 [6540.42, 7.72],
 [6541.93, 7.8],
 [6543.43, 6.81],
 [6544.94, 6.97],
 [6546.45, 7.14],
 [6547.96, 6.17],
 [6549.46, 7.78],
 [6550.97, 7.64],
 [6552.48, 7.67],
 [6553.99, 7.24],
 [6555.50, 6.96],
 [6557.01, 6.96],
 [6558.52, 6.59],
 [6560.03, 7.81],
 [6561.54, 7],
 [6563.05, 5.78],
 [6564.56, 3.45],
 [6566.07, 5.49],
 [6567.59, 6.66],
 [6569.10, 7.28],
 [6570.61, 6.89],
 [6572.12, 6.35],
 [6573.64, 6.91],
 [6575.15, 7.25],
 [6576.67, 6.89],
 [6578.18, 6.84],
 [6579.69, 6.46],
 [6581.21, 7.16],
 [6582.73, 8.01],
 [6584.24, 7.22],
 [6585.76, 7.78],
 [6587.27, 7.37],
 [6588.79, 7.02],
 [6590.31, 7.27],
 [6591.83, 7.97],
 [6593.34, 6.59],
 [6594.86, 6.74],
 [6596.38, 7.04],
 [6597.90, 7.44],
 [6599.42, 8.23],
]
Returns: 0.79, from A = 7.8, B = 7.0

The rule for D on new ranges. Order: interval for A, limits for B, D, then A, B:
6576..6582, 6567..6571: 1.04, 6.8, 7.0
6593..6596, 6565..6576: 0.96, 6.7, 6.6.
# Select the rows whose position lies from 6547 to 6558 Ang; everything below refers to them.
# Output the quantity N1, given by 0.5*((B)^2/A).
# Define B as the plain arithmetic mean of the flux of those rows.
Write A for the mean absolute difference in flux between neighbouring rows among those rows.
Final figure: 63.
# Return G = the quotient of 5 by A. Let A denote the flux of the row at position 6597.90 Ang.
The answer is 0.67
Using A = 7.44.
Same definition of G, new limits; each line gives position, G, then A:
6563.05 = 0.87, 5.78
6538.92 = 0.62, 8.06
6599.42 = 0.61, 8.23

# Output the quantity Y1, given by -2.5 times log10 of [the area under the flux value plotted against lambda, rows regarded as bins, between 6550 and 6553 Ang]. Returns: -3.40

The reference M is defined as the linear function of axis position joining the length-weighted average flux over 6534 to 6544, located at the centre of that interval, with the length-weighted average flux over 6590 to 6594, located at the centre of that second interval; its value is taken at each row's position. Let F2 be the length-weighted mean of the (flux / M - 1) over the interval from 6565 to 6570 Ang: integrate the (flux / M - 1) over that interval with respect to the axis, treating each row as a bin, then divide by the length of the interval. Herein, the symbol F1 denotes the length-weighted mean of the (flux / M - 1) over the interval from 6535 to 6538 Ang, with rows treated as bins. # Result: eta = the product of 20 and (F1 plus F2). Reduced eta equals -2.5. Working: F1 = 0.03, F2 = -0.154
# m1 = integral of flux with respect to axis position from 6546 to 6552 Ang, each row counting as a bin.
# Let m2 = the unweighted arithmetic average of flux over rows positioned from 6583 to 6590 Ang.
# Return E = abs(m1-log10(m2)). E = 42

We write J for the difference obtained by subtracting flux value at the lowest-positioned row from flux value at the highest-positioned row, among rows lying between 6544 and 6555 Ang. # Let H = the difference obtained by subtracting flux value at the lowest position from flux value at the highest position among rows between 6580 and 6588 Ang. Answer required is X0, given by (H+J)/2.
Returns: 0.24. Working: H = 0.21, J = 0.3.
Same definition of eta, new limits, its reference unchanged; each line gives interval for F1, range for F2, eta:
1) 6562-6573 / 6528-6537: -4.0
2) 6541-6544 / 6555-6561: -1.7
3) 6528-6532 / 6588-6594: -0.2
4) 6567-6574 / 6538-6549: -2.5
